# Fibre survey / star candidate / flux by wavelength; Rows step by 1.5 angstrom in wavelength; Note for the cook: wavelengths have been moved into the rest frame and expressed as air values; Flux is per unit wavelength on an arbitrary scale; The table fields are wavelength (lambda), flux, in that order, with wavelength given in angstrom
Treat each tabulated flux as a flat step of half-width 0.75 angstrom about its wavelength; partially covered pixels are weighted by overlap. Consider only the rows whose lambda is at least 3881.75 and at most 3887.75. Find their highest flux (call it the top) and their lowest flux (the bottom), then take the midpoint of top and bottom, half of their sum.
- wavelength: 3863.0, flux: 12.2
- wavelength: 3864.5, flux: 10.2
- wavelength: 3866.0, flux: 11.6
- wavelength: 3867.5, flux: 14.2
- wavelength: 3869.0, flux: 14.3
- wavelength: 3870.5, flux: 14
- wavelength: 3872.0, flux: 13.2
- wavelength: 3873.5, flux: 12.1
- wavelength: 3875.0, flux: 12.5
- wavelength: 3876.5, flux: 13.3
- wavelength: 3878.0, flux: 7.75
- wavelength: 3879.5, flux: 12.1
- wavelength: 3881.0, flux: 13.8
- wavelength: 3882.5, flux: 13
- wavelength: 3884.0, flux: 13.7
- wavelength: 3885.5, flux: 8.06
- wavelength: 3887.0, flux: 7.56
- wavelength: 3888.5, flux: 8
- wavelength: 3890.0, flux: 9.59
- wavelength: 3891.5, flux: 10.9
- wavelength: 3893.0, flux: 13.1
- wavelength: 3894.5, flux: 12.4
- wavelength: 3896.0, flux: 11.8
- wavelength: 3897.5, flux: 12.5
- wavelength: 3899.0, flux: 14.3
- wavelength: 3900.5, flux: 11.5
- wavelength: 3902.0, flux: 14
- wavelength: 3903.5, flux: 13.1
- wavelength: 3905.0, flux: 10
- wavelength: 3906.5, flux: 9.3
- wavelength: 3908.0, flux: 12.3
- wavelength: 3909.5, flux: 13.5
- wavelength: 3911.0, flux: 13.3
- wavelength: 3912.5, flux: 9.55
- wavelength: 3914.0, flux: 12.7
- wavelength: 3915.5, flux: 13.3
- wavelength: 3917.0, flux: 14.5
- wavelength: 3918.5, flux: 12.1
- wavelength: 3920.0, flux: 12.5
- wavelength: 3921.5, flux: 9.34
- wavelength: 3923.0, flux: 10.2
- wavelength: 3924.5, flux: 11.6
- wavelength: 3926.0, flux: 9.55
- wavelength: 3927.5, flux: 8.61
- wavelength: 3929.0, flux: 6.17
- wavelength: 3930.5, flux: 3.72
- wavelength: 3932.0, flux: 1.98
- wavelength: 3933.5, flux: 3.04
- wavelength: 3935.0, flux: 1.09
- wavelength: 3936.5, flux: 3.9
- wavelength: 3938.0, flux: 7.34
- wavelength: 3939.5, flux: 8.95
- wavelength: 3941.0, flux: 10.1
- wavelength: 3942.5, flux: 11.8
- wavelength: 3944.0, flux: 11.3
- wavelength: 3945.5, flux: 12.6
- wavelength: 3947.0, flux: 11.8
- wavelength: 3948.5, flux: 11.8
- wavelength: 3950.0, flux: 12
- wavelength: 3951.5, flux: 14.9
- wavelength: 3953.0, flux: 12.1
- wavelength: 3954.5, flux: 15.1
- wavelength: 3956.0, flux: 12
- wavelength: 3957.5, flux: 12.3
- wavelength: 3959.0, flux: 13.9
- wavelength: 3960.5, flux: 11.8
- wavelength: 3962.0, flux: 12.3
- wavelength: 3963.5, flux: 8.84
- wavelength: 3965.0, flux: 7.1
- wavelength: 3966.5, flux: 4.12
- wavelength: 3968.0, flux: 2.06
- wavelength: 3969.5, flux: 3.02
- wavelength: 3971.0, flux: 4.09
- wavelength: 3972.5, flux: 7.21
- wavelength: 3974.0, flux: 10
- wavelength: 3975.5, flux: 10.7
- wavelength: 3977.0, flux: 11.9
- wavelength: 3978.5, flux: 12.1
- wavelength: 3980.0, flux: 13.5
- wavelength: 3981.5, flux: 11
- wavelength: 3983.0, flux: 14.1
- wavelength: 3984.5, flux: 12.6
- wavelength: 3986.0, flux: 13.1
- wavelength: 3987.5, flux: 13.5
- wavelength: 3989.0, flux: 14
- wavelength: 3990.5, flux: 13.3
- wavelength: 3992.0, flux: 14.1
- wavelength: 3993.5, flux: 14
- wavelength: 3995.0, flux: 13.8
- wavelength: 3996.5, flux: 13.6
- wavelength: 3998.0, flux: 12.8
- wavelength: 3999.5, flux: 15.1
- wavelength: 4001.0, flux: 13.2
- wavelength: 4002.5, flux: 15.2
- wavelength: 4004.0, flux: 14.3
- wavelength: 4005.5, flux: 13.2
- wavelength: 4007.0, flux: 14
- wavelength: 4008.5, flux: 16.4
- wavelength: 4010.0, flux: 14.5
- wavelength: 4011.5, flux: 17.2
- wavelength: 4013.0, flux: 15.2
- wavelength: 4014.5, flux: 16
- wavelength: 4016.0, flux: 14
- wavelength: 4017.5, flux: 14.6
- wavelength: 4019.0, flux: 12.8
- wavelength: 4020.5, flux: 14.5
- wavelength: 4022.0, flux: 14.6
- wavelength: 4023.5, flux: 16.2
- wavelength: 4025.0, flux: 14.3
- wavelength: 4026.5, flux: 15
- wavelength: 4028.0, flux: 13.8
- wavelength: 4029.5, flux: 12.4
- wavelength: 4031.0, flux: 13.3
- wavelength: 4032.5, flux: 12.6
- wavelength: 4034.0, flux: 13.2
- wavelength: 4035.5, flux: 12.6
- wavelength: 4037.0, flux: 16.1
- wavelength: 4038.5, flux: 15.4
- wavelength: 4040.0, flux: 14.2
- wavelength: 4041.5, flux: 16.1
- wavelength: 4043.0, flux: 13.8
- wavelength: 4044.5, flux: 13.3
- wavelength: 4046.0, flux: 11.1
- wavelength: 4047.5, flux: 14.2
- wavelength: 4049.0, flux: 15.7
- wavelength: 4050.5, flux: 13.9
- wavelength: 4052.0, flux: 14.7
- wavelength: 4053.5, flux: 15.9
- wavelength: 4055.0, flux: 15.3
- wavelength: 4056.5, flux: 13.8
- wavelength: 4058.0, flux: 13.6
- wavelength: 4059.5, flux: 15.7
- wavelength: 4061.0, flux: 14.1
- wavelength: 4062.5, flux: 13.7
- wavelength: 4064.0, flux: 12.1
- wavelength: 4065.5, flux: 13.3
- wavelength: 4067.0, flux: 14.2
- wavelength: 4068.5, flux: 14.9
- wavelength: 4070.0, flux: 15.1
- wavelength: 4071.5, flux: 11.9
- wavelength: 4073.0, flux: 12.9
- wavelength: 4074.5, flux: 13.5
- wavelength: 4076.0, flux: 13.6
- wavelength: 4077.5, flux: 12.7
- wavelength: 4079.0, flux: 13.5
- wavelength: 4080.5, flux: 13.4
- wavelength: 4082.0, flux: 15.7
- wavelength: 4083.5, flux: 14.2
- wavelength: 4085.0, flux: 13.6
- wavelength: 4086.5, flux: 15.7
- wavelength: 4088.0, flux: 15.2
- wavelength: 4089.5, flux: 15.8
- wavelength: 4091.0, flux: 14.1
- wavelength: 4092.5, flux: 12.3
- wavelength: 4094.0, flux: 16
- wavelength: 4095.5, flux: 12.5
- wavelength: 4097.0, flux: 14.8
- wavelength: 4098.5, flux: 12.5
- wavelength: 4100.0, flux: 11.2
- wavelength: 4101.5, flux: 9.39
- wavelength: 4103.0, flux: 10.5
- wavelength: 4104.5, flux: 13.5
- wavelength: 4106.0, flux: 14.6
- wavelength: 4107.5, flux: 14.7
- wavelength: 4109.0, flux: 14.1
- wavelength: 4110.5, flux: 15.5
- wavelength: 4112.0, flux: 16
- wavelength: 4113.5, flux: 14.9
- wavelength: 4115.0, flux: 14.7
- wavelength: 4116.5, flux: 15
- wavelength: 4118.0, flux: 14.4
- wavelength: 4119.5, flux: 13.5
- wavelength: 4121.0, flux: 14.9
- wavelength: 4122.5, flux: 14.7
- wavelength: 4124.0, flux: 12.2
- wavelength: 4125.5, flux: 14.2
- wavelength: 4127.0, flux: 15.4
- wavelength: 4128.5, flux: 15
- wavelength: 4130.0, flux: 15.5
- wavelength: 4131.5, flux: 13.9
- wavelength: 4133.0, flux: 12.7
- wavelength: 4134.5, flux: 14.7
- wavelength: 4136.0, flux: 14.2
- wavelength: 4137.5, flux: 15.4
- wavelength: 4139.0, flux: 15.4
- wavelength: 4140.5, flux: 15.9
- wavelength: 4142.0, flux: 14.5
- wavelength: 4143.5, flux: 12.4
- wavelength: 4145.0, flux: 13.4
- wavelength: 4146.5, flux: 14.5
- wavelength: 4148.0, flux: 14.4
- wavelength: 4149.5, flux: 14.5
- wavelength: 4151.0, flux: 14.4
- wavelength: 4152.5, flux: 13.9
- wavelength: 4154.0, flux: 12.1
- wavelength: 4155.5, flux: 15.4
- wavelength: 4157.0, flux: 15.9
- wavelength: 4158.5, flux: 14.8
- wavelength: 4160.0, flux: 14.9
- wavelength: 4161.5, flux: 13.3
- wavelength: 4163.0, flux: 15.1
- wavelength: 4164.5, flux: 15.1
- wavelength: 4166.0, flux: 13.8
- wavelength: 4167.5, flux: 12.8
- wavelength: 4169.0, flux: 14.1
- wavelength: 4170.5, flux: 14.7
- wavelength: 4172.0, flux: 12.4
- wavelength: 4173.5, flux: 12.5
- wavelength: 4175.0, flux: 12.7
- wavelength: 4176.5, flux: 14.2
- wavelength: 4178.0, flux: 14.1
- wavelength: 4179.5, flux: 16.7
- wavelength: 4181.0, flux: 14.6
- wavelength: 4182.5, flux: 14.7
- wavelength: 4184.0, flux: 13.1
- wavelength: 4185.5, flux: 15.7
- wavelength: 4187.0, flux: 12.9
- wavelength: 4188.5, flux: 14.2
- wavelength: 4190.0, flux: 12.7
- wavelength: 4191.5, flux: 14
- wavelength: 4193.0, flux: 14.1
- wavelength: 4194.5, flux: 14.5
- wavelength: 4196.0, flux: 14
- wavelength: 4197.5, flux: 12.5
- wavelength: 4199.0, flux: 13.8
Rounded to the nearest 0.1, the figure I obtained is 10.6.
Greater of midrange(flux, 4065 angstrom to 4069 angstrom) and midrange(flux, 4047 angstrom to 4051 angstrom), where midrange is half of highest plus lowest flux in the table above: 14.8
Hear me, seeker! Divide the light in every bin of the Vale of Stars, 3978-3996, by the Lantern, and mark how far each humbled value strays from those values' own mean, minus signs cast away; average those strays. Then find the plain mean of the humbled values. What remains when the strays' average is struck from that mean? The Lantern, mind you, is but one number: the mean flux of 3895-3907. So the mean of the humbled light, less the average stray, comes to 1.04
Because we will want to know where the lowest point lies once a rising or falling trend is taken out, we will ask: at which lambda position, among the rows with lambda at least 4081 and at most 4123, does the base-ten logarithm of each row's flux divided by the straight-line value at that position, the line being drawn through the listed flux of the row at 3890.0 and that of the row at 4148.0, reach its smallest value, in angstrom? 4101.5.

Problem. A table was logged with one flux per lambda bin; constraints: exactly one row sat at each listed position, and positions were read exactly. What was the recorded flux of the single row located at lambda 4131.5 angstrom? 13.9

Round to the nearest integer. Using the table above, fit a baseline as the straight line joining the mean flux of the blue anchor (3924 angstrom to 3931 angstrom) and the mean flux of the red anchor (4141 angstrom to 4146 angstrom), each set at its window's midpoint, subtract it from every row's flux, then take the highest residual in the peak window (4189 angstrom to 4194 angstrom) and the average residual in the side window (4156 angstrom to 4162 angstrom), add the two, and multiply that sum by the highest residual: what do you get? 0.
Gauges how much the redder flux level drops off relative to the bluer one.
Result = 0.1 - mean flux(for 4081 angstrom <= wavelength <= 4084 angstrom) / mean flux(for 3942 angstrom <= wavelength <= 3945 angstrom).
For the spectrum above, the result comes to -1.2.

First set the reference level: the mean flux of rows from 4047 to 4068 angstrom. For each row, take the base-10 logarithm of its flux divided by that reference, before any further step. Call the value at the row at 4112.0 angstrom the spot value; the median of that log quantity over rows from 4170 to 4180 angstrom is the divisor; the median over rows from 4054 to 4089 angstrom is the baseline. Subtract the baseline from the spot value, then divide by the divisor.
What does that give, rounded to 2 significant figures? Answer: -11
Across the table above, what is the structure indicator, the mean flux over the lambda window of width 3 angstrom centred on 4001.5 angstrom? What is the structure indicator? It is 14.2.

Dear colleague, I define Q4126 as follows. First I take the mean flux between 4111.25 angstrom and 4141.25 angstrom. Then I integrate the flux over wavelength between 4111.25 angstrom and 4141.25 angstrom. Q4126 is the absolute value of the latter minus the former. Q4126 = 424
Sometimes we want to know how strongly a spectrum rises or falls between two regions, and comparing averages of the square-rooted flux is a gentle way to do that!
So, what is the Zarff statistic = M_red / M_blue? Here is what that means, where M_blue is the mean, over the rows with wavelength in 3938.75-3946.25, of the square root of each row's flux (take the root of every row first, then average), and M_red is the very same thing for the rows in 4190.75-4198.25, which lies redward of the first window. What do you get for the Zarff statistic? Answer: 1.13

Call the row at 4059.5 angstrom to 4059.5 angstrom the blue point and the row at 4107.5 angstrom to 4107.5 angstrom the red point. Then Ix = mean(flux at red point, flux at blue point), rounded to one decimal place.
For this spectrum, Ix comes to 15.2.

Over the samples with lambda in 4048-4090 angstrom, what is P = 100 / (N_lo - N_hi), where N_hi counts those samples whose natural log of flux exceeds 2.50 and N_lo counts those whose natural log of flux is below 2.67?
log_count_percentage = -11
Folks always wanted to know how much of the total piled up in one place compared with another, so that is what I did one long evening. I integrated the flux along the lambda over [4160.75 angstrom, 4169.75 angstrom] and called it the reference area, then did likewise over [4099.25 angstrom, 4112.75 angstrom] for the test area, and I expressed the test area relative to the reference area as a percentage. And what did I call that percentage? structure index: 142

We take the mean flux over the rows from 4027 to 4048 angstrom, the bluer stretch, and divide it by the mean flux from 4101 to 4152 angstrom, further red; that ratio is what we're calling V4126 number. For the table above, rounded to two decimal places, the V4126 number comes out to 0.97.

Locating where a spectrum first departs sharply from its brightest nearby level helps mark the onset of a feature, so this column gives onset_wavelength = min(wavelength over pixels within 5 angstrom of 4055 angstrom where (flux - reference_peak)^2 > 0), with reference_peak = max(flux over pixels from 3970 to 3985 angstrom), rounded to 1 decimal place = 4050.5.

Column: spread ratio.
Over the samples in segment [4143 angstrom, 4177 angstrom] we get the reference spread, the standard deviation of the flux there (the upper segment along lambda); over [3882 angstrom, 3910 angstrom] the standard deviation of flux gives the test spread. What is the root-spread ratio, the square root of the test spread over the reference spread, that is 1.4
